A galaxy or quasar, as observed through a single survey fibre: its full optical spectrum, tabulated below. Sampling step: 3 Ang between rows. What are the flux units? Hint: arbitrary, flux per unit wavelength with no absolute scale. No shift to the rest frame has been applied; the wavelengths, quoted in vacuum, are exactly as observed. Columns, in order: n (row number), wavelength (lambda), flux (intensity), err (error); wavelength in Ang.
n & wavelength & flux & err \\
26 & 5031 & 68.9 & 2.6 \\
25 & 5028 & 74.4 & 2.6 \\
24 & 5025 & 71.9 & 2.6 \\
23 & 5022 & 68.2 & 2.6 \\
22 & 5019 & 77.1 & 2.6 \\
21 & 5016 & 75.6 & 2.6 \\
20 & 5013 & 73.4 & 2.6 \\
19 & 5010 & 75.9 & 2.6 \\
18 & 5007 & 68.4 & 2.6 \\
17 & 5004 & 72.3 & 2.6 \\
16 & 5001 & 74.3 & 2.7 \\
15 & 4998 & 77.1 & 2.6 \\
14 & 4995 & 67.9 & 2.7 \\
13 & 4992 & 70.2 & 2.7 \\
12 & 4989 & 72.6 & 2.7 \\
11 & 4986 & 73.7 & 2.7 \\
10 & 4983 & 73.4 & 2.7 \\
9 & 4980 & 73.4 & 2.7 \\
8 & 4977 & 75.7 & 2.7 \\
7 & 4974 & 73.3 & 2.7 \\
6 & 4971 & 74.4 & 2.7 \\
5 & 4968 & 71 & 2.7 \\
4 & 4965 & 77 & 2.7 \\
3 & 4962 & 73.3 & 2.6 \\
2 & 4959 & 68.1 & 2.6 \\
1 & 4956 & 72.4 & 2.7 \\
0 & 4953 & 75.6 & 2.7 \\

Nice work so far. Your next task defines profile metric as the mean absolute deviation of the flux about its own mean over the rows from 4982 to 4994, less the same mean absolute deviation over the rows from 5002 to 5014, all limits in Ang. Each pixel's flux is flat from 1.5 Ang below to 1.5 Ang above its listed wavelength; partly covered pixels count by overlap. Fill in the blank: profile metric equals -1.0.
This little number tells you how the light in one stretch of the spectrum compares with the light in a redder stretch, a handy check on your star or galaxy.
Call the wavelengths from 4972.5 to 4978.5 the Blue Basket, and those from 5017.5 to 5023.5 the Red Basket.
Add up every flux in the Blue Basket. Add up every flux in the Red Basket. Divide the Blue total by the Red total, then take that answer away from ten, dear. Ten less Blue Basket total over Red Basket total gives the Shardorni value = 8.97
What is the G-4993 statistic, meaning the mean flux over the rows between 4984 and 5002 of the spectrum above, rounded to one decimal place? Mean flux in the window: 72.6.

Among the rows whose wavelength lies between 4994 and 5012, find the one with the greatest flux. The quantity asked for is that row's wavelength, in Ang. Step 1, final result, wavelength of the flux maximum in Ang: 4998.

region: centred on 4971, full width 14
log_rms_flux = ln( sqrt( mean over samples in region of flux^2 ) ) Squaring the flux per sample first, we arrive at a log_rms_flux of 4.31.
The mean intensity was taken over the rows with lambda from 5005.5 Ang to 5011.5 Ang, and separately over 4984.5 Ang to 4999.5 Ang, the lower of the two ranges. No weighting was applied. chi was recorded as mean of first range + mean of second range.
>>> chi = 144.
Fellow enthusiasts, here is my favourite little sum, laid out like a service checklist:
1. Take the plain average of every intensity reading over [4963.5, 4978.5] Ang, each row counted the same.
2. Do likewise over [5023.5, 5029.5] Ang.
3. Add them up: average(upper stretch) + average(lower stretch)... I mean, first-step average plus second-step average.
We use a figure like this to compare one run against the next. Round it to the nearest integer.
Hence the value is 147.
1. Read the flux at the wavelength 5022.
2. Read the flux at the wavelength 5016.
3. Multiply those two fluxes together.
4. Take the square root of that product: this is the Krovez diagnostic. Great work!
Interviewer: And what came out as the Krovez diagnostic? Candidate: 72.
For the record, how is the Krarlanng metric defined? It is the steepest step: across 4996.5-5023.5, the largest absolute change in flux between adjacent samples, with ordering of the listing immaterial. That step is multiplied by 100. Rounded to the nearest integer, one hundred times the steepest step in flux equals 890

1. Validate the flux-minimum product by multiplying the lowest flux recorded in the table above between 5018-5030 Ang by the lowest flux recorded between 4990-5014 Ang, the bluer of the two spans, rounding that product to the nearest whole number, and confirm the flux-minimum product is 4631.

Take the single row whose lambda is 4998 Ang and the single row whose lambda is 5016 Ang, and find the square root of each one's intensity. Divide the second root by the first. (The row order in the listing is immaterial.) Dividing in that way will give 0.990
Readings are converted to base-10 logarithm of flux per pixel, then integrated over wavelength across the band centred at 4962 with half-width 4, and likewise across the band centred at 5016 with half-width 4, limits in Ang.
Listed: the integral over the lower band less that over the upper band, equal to -0.1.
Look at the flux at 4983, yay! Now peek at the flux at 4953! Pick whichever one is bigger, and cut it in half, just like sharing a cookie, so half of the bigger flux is 37.8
